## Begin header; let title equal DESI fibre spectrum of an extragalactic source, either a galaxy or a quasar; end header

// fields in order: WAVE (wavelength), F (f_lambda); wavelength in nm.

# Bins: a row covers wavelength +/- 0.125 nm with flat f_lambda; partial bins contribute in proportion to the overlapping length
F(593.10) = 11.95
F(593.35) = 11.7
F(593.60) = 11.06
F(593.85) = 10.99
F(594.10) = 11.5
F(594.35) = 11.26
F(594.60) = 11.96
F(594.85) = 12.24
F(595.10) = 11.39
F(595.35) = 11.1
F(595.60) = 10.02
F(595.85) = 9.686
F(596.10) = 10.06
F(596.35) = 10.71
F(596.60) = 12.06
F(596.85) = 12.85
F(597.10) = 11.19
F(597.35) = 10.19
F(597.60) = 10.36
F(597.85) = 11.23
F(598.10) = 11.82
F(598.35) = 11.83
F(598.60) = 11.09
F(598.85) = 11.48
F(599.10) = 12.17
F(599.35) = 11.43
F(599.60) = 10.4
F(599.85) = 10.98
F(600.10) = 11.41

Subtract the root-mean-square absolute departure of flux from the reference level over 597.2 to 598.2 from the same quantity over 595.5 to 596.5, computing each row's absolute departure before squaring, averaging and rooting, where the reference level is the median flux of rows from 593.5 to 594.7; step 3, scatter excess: 0.45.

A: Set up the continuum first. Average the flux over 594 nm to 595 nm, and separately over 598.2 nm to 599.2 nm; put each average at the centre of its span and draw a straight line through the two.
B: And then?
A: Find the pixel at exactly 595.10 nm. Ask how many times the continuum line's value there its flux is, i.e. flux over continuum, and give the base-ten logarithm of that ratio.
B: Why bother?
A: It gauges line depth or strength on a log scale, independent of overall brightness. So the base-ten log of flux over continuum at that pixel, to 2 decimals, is -0.01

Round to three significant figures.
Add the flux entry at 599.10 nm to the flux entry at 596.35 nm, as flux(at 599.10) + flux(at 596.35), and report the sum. 22.9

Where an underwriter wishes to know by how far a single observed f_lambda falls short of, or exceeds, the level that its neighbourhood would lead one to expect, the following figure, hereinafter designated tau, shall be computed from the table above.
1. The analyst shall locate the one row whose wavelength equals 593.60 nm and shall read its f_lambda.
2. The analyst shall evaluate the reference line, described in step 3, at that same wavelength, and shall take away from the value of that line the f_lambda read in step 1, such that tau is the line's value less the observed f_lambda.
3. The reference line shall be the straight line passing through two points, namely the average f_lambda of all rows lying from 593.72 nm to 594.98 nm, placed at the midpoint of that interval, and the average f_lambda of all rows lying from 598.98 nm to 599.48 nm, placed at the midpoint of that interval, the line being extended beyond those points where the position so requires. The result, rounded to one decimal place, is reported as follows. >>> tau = 0.5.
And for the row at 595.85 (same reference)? 2.0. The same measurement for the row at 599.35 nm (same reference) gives 0.4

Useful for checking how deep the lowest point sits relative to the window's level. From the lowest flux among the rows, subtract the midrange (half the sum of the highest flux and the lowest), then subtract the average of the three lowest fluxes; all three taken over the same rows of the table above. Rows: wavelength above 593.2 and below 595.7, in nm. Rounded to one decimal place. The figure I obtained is -11.8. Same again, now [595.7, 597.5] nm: -11.6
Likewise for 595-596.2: -10.8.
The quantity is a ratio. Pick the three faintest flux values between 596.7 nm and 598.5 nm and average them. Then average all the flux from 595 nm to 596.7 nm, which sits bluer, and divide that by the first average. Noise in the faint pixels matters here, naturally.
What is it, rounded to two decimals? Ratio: 1.01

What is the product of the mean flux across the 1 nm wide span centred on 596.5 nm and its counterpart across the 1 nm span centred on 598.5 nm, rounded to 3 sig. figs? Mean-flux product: 132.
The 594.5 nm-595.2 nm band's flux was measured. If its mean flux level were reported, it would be 11.9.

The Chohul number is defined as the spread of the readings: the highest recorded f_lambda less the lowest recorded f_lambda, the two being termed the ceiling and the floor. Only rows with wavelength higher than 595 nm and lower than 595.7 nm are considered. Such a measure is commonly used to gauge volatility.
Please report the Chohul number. 1.37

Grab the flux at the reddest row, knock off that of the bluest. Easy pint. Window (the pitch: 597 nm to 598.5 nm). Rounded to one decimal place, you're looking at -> 0.6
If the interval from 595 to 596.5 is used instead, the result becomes -0.7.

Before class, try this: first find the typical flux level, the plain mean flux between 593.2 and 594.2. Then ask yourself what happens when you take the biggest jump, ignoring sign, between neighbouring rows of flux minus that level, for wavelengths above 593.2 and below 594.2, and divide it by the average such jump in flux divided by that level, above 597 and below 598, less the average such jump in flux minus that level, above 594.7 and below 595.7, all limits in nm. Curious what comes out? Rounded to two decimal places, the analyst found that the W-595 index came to -0.94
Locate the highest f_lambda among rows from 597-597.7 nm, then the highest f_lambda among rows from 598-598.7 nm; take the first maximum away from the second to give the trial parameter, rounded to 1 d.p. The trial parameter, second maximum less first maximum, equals 0.6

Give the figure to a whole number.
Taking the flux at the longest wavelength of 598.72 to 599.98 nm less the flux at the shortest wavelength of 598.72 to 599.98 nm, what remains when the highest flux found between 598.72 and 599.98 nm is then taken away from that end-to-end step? -13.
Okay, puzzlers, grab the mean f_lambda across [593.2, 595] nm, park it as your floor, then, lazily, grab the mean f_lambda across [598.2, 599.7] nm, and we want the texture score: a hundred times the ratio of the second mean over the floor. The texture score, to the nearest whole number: 99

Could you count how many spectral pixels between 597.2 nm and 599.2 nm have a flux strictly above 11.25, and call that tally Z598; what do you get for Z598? 4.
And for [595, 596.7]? 2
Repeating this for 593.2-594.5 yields 3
